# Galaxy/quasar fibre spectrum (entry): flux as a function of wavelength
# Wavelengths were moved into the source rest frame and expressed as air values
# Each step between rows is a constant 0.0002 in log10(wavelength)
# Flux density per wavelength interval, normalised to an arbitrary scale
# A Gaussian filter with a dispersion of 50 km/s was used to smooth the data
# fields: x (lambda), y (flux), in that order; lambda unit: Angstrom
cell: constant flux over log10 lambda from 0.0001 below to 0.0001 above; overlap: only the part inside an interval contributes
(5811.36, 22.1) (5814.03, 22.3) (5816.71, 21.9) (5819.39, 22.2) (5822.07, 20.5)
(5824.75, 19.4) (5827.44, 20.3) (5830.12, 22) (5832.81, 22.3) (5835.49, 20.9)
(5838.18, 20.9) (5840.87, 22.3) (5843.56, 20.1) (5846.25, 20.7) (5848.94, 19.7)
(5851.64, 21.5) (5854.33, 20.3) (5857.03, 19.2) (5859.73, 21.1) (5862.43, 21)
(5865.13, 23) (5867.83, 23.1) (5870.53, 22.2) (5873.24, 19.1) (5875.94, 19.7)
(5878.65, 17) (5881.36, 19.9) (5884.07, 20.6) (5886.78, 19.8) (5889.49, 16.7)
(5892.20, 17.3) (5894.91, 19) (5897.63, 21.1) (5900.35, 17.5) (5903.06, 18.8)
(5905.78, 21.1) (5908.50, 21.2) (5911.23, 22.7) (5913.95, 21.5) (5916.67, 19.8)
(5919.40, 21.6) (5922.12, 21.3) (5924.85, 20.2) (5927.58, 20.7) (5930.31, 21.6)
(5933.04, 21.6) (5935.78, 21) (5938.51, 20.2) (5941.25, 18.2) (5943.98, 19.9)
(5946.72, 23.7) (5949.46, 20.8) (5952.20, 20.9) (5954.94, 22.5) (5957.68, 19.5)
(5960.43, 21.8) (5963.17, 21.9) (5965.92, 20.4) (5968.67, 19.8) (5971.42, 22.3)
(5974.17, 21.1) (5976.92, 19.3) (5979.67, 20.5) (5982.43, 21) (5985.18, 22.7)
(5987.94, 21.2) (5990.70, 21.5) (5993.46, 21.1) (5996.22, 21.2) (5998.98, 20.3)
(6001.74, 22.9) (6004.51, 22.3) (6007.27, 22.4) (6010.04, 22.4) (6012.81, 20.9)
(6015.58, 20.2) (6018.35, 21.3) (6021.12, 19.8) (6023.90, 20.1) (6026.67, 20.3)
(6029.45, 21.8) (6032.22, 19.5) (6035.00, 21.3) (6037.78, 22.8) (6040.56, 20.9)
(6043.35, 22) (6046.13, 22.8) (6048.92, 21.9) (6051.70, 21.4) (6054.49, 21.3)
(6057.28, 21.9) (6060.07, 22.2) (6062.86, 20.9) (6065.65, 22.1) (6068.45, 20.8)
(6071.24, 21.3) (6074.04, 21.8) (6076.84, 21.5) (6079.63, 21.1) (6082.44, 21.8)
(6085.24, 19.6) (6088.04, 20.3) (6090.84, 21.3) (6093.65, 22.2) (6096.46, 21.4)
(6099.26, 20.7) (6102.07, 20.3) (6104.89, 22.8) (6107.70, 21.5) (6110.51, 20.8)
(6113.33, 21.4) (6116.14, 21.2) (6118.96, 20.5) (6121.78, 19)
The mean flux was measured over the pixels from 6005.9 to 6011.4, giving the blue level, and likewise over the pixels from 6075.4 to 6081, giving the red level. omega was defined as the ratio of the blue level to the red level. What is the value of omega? 1.05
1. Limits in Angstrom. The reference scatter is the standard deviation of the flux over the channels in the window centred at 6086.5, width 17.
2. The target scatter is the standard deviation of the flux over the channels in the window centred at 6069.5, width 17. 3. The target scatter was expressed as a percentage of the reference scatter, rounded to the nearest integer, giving 53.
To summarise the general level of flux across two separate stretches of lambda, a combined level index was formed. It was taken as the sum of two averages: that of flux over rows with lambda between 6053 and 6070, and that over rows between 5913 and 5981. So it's 42.4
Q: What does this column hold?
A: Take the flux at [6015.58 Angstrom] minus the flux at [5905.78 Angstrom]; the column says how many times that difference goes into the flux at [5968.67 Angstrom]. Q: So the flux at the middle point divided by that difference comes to -22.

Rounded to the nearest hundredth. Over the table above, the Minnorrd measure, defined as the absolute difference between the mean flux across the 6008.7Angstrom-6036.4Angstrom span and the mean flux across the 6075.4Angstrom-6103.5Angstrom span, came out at 0.26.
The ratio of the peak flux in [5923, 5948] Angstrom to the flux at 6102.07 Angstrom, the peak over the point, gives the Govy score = 1.17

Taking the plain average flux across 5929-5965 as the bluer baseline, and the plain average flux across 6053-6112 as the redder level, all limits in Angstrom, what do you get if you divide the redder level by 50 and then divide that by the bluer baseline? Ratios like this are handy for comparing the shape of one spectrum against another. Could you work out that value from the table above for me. 0.0203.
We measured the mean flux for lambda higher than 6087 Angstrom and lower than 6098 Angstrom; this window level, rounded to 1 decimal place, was 21.3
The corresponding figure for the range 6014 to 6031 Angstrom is 20.6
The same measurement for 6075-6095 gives 21.1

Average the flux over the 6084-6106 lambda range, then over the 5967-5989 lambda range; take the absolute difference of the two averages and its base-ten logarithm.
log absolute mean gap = -1.1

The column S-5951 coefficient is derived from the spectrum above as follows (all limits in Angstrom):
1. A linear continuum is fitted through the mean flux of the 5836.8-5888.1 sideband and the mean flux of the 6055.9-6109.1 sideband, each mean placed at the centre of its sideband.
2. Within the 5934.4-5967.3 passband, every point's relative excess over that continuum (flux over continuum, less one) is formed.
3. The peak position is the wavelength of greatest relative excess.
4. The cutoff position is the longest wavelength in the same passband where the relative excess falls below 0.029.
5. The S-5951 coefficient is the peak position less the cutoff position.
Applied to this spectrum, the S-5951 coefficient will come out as -19.2 Angstrom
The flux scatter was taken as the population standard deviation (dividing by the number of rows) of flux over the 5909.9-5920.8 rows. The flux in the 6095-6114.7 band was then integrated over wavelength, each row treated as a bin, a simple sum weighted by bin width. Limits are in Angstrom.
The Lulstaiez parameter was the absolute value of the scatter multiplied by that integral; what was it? 434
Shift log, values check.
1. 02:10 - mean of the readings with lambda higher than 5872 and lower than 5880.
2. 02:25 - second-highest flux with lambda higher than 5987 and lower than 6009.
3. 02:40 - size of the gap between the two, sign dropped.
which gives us 3.8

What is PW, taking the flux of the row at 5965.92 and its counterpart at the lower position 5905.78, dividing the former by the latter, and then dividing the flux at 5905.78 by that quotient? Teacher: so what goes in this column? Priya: 21.8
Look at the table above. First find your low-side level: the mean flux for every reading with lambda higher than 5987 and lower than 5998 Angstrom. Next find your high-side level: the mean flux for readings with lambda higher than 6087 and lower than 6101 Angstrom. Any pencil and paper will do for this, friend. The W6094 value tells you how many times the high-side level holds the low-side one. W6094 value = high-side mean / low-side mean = 1.00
